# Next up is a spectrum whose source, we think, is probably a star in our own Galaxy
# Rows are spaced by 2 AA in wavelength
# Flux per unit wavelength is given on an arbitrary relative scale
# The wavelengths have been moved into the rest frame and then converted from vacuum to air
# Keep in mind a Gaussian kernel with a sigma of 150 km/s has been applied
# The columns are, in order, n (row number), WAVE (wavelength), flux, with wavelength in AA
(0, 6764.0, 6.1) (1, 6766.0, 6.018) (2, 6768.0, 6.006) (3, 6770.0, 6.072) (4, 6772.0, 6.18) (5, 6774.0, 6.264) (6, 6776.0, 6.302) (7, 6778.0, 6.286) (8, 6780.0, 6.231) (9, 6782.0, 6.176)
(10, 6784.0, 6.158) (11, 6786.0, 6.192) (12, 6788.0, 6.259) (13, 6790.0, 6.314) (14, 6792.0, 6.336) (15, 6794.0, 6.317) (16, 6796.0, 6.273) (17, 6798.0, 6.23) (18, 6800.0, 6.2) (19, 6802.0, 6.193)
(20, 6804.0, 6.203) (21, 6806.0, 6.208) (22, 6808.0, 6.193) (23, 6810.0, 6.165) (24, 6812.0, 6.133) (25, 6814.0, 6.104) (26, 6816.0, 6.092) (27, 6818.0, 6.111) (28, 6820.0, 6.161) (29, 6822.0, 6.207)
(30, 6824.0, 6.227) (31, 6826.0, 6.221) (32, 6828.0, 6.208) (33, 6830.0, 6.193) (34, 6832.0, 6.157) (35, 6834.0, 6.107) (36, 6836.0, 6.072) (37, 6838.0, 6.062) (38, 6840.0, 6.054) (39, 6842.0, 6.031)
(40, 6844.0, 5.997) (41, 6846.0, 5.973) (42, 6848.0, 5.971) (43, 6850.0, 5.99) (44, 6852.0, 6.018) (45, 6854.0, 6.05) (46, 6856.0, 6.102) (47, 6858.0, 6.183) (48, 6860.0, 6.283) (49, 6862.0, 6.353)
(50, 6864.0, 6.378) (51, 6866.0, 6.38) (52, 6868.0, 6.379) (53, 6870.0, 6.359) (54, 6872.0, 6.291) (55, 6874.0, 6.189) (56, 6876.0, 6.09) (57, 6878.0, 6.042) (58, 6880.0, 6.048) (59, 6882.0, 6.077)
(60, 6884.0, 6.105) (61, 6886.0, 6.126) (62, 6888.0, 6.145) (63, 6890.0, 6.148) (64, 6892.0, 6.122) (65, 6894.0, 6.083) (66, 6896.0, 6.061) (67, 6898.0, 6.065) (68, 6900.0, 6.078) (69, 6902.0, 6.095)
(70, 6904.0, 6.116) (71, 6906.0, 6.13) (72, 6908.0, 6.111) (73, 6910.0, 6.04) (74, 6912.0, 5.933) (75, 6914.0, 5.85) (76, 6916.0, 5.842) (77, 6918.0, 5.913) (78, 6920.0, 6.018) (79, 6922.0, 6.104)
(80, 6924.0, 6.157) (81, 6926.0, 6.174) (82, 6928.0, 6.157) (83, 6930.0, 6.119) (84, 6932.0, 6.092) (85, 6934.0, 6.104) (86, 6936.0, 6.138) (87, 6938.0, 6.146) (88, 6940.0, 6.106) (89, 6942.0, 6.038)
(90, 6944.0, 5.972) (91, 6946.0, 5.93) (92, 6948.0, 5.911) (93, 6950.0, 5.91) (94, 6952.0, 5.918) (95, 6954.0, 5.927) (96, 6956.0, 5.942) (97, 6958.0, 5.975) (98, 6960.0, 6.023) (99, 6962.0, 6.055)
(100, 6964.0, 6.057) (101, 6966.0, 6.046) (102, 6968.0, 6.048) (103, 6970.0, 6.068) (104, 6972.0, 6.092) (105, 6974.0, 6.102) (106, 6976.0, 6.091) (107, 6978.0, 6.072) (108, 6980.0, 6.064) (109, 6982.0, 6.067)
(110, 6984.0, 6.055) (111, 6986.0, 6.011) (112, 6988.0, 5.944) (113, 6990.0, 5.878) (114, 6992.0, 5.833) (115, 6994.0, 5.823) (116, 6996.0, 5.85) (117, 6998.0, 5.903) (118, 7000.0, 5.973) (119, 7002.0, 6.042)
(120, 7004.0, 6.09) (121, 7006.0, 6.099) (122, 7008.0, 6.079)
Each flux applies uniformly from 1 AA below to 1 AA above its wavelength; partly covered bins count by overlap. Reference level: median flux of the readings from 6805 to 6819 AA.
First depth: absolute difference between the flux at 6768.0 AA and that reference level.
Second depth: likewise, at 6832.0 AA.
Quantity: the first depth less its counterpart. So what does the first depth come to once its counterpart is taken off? 0.10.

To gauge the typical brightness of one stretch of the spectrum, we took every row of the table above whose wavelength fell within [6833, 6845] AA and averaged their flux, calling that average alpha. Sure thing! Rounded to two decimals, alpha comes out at 6.05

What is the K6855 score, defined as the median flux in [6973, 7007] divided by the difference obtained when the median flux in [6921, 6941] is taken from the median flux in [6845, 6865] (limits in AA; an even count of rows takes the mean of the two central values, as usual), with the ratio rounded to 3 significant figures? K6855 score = -115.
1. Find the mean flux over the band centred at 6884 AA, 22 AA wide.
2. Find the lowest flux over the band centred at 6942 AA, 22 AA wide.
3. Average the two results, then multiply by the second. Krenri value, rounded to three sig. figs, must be 35.5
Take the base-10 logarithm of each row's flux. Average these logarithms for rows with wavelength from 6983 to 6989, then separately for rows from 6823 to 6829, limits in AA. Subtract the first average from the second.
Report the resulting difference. 0.0153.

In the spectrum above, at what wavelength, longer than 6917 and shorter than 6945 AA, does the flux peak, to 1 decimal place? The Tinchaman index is 6926.0 AA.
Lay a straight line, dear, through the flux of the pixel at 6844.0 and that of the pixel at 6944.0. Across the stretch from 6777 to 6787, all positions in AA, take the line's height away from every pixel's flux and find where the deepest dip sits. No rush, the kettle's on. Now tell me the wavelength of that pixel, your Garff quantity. 6784.0 AA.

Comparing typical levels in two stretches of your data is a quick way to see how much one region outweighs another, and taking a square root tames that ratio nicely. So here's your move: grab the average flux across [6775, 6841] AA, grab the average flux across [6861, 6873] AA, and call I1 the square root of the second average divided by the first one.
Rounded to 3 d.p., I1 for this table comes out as 1.013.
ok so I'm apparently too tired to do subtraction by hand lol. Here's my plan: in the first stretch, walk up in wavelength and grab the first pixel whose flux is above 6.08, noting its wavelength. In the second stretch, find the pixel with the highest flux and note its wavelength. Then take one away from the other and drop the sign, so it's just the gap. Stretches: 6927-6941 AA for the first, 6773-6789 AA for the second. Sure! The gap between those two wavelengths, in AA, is 152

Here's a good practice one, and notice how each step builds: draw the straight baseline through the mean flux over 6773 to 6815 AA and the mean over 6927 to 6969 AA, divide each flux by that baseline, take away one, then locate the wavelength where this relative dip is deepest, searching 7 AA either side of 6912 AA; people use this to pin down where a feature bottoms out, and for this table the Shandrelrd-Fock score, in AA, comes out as 6916.0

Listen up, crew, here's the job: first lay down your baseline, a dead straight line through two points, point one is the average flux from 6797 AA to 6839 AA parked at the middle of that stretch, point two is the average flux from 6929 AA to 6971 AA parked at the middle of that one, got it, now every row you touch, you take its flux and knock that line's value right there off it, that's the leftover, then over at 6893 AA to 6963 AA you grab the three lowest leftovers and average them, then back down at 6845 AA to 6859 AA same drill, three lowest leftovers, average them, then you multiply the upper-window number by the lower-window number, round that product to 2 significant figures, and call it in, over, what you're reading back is 0.030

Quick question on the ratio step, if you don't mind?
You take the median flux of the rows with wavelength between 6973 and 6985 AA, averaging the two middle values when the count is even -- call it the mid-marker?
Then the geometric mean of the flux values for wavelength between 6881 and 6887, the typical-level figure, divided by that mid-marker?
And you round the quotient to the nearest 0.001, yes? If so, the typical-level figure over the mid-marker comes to 1.005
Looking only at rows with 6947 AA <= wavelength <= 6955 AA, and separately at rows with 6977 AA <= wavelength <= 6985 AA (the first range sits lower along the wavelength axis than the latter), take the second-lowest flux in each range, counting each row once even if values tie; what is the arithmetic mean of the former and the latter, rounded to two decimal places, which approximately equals 5.99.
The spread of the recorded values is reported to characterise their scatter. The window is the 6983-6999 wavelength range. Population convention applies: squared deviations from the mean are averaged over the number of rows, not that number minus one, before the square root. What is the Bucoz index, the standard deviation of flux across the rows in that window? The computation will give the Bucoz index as 0.079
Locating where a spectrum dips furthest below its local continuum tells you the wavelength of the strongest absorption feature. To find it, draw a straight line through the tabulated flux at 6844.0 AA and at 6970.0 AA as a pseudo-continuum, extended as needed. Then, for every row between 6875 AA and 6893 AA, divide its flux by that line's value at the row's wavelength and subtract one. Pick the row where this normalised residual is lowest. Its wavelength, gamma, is 6878.0 AA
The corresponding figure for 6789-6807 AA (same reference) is 6802.0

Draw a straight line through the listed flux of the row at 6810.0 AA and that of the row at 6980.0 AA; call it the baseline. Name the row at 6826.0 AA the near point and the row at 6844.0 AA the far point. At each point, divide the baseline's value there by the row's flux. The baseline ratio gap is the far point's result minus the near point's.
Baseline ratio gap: 0.035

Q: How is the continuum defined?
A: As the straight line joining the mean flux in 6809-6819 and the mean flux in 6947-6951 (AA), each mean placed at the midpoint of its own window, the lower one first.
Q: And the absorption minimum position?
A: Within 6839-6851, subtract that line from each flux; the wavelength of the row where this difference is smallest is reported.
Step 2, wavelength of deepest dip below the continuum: 6846.0 AA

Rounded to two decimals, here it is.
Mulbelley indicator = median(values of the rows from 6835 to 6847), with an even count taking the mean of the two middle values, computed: 6.04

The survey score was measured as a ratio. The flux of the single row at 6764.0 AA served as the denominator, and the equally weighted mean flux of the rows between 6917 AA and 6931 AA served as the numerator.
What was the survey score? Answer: 0.999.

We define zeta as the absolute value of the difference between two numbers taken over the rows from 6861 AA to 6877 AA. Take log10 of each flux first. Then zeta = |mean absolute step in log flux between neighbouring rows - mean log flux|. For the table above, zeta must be 0.796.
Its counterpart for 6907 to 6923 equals 0.771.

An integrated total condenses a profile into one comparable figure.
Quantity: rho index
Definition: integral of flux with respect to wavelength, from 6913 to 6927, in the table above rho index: 84.1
